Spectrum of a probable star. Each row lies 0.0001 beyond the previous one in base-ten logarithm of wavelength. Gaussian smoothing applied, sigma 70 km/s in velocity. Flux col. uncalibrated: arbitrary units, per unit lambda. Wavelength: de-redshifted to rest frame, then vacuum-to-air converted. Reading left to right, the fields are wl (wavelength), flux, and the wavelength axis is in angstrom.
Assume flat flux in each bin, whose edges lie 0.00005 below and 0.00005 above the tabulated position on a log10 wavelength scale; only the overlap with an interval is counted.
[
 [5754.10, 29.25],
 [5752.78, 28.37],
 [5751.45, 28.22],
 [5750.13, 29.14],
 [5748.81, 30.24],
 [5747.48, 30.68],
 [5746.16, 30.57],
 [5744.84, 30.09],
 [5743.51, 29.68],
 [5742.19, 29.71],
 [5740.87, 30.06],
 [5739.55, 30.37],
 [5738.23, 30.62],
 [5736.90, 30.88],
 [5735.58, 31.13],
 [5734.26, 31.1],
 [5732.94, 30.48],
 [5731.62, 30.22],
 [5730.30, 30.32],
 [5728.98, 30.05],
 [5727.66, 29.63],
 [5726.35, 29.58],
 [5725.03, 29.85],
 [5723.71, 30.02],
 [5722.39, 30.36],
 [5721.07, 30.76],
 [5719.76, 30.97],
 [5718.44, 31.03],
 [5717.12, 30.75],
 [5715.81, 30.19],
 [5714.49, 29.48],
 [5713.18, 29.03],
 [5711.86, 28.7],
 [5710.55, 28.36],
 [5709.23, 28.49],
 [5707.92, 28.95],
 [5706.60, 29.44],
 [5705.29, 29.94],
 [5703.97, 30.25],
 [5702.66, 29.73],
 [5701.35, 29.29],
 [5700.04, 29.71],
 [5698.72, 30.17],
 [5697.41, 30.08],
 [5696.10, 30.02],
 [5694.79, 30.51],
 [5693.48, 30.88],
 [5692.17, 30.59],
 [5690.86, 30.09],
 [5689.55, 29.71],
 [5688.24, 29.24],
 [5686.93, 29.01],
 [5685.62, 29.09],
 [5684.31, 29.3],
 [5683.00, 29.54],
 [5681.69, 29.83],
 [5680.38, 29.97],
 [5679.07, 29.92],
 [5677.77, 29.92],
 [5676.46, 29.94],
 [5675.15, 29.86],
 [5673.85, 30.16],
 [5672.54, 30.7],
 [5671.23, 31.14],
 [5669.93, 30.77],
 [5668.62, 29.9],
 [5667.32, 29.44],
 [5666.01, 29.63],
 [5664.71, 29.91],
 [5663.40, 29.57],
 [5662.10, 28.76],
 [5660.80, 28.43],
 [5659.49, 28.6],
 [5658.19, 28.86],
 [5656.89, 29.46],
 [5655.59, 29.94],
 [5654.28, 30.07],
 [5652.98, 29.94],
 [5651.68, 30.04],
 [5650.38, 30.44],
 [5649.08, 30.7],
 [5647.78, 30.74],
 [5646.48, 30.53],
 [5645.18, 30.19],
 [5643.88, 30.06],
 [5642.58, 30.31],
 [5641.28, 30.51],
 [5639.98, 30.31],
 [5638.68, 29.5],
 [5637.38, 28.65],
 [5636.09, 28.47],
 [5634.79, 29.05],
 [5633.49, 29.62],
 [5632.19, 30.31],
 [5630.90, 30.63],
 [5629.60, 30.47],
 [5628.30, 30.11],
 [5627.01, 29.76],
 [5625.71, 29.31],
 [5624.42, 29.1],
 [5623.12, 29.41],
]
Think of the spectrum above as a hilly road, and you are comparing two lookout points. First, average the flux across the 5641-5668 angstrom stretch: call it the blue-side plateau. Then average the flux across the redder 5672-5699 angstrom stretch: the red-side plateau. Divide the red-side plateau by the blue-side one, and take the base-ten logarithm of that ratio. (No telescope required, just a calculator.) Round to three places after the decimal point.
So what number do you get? 0.002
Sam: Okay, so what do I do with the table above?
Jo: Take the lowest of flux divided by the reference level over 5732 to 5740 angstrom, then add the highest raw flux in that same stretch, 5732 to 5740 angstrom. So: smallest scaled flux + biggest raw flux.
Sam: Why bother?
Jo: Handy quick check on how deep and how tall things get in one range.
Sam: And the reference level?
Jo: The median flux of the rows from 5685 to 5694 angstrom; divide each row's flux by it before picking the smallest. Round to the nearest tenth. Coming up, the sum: 32.2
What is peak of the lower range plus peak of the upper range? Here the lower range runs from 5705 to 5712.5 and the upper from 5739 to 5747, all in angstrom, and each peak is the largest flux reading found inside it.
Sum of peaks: 60.5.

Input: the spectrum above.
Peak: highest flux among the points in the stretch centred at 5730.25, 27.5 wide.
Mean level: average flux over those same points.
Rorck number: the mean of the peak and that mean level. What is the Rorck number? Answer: 30.75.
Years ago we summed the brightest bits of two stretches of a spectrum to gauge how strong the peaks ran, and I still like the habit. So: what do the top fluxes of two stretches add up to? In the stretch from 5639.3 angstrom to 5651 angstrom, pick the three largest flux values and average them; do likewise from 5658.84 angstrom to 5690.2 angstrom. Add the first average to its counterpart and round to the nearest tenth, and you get 61.5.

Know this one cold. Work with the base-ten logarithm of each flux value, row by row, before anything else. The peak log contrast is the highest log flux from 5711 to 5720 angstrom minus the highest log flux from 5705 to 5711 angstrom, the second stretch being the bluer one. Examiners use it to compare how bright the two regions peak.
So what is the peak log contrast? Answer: 0.0155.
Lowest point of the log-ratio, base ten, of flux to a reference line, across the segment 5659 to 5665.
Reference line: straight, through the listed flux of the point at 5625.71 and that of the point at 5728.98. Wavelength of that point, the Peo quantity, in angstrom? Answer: 5660.80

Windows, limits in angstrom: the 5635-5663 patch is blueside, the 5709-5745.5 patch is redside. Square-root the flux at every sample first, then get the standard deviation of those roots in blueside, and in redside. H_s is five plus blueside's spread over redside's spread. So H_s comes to 6.04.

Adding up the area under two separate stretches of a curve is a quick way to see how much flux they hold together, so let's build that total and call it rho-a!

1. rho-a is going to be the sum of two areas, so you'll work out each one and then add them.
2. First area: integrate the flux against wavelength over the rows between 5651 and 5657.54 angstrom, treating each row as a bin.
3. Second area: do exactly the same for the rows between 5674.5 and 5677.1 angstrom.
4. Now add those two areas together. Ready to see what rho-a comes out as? 273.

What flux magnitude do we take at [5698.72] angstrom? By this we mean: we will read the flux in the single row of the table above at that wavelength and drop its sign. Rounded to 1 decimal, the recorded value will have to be 30.2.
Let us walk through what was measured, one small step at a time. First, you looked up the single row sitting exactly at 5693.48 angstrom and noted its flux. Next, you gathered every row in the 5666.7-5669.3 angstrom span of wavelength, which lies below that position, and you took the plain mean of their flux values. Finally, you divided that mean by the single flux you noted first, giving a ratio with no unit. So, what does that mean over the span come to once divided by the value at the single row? 0.96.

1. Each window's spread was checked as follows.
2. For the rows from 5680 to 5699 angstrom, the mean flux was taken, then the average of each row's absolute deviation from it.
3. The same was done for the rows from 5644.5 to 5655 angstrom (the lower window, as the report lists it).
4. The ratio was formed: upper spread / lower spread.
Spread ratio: 1.7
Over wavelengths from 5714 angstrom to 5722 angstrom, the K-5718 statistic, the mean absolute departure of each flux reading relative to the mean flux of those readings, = 0.46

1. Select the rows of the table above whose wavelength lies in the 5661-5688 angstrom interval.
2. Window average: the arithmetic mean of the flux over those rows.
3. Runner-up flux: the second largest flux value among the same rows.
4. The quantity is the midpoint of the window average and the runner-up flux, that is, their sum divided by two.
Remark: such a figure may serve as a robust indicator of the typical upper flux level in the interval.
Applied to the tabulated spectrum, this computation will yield 30.3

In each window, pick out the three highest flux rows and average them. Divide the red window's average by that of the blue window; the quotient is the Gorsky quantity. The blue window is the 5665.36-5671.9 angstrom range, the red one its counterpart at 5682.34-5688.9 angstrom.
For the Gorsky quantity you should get 0.96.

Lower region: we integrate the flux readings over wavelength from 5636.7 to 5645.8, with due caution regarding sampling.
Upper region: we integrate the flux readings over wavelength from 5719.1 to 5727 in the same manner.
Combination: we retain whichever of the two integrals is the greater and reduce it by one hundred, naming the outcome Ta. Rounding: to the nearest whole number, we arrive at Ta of 172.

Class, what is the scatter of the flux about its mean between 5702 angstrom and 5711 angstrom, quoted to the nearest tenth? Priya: 0.7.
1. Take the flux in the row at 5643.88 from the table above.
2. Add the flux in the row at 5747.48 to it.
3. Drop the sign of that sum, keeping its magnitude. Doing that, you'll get 60.7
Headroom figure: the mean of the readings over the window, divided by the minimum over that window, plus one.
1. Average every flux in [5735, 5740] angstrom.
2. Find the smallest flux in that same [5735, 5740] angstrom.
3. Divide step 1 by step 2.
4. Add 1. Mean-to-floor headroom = 2.01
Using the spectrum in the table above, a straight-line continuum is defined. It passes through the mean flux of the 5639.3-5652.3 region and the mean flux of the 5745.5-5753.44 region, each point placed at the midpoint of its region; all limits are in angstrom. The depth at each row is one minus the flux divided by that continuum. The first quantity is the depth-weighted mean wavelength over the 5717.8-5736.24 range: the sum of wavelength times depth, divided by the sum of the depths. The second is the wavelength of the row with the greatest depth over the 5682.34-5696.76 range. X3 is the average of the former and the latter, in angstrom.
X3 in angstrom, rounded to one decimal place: 5707.2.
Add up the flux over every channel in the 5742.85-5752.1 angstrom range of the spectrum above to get 209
